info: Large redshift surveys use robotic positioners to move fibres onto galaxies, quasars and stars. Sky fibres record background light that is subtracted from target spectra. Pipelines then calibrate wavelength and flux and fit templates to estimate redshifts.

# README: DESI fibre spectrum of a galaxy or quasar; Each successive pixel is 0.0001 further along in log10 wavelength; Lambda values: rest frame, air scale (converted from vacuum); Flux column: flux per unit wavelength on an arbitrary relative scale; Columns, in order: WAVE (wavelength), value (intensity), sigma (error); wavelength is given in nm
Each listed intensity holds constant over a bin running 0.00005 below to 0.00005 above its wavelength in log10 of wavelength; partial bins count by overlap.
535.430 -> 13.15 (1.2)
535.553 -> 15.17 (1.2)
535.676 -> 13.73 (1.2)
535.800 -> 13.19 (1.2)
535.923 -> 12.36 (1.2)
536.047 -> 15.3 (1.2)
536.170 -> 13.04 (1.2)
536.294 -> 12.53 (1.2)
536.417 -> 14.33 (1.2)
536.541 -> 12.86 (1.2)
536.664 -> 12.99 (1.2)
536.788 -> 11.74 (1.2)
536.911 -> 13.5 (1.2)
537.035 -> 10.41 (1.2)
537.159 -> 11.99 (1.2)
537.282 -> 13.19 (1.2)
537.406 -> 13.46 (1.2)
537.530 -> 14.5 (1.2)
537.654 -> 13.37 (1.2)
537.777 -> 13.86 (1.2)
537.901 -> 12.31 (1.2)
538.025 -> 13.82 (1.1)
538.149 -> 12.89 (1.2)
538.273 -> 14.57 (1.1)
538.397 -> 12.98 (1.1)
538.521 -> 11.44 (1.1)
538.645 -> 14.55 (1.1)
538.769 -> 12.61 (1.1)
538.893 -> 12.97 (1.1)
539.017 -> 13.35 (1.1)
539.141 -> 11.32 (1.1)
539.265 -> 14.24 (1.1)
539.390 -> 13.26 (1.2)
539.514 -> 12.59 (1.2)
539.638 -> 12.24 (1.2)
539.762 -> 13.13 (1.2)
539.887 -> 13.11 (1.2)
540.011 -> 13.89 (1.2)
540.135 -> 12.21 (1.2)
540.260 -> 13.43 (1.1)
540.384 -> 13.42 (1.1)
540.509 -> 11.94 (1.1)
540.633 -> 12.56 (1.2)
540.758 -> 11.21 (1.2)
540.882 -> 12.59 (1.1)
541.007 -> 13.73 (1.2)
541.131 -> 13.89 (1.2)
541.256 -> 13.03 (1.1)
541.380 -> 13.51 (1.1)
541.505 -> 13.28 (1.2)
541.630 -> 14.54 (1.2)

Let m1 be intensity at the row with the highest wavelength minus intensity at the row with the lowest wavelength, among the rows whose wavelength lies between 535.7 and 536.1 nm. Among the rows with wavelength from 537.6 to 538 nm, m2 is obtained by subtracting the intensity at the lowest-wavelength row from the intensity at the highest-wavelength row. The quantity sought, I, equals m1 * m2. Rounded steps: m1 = 2.1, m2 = -1.1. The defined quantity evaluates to -2.2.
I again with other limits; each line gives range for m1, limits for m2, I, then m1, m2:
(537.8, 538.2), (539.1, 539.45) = 1.1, 0.6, 1.9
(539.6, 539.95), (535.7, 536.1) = 1.8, 0.9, 2.1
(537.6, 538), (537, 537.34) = -2.9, -1.1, 2.8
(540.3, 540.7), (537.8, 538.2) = -0.5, -0.9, 0.6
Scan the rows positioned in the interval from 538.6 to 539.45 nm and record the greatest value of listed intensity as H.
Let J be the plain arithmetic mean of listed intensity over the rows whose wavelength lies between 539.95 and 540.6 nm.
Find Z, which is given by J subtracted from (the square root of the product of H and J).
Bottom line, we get 0.8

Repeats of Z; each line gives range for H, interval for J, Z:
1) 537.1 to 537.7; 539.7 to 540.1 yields 0.6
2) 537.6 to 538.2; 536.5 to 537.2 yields 0.8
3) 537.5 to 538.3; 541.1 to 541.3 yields 0.5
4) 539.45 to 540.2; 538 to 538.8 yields 0.3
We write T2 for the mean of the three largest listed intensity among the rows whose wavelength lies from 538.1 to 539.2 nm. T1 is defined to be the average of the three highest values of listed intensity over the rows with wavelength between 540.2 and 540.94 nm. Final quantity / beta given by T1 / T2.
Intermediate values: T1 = 13.1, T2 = 14.2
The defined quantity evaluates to 0.93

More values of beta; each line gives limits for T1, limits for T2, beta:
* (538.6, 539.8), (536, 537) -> 0.98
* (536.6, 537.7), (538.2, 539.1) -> 0.98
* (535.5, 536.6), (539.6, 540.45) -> 1.10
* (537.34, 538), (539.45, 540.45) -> 1.03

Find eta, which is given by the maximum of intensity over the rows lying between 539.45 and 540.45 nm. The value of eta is 13.89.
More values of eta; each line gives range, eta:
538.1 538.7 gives 14.57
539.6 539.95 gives 13.13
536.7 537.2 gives 13.5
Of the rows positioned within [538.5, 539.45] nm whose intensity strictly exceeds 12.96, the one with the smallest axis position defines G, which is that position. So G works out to 538.645 nm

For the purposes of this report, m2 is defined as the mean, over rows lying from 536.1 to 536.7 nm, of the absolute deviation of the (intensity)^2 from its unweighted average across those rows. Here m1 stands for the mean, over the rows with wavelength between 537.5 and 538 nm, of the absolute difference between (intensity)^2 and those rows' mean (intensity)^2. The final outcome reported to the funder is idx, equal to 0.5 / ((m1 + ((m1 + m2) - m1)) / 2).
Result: 0.032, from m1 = 18.0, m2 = 12.8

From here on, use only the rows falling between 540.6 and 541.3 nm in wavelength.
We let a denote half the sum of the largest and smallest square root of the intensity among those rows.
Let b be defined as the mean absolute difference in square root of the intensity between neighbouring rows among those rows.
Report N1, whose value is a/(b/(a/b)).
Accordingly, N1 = 654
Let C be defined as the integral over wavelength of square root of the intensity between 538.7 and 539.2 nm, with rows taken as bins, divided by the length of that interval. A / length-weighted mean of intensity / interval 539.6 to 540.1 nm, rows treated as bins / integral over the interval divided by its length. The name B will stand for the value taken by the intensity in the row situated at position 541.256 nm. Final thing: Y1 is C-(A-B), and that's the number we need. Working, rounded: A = 13.1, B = 13.03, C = 3.55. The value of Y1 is 3.49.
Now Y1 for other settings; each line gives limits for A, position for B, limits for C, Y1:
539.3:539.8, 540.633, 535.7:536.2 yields 3.37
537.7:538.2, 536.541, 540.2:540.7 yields 3.20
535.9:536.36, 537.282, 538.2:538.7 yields 3.45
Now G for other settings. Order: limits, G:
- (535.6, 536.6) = 535.676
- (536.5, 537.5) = 536.664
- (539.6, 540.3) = 539.762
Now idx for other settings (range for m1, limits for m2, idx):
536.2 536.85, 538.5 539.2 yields 0.025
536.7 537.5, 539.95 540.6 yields 0.023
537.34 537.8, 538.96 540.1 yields 0.037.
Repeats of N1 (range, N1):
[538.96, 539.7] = 336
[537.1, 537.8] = 1042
